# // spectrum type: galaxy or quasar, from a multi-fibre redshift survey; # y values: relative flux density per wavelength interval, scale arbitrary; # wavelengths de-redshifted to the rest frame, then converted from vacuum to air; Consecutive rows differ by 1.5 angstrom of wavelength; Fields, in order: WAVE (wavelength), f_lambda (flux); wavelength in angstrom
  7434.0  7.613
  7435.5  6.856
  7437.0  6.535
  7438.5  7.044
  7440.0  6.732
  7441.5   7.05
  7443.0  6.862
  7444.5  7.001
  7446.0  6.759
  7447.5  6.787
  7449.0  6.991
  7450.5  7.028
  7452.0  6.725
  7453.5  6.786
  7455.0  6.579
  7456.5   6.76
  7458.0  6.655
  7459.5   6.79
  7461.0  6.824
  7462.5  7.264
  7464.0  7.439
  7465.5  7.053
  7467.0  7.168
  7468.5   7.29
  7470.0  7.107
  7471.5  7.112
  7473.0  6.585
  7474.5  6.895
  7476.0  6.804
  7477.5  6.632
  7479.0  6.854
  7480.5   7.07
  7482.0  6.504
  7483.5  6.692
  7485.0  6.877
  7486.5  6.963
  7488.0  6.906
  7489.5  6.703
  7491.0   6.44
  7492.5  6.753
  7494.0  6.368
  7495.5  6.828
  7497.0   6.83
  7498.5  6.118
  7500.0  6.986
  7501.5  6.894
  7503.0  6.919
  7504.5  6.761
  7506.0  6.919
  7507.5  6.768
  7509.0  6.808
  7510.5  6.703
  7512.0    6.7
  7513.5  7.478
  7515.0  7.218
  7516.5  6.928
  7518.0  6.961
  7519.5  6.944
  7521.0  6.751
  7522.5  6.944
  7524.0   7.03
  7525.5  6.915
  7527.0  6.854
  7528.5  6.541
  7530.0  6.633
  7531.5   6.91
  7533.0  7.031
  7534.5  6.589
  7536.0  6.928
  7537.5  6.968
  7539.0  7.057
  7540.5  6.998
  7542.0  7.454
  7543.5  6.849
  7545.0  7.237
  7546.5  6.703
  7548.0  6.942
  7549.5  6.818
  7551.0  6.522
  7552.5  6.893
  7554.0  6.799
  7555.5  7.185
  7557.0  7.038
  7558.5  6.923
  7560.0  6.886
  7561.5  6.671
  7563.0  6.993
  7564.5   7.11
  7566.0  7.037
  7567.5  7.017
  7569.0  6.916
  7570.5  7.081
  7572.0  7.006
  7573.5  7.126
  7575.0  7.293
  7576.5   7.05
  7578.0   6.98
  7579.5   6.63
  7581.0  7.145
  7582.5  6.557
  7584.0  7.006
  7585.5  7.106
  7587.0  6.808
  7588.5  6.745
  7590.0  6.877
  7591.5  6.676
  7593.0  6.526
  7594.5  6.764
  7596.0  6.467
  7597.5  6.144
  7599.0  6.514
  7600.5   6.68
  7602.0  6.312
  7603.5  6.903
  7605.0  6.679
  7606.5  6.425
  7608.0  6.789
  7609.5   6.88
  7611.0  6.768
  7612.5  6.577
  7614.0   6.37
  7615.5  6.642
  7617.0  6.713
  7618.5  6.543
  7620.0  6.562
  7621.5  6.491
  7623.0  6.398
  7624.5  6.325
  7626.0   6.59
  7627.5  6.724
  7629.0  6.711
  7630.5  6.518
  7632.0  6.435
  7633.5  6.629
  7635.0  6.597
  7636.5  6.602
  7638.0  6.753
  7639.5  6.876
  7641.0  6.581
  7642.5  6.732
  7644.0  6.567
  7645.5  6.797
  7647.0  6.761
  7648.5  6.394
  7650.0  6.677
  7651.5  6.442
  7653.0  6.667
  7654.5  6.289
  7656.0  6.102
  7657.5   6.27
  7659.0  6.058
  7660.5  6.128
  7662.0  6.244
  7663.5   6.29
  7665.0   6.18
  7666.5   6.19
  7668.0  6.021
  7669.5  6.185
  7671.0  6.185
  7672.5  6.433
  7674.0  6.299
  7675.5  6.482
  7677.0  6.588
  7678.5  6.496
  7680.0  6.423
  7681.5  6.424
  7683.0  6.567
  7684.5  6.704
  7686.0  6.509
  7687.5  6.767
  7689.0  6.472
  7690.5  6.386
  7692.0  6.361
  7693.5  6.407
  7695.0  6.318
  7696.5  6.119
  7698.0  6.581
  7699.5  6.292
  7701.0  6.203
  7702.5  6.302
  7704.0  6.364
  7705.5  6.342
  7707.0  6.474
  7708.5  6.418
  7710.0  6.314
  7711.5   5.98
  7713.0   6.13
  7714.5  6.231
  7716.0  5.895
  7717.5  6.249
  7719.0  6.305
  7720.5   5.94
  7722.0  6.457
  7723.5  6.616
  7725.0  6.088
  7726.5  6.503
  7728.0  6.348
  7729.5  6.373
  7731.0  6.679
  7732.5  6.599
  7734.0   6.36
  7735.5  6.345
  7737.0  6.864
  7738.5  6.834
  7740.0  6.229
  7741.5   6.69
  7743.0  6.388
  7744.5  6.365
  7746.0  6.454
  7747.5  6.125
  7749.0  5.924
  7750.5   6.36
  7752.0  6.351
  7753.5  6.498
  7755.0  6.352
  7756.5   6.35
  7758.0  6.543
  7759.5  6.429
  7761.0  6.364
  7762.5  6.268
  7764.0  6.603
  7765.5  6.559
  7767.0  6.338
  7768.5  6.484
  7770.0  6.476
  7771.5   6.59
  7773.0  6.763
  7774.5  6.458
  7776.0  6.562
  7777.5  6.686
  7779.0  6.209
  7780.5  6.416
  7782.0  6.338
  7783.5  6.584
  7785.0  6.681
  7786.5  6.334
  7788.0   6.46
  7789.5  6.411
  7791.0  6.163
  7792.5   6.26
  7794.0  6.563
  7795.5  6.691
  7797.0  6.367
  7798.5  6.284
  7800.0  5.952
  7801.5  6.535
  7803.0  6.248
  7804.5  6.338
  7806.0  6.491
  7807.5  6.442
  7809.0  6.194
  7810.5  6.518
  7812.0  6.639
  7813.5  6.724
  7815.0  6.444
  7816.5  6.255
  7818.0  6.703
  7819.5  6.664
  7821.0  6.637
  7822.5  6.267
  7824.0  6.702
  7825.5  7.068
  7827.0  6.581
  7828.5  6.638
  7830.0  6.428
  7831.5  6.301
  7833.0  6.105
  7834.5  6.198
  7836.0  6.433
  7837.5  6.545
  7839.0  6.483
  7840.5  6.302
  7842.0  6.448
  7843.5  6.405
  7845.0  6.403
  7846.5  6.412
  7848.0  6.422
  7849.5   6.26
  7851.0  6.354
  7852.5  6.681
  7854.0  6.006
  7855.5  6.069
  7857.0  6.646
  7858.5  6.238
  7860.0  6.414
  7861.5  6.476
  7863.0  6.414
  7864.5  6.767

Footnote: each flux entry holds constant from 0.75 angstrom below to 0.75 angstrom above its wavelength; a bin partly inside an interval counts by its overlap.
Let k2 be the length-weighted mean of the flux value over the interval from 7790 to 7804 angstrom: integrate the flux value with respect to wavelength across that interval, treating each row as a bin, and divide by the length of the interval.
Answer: 6.34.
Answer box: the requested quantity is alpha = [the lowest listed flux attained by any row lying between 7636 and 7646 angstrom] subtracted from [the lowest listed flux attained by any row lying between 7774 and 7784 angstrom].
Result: -0.4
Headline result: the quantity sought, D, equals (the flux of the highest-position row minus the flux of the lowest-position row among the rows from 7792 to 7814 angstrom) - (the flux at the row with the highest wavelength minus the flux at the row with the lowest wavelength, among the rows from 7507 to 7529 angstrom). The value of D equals 0.69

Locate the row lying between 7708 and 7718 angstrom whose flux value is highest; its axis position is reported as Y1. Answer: 7708.5 angstrom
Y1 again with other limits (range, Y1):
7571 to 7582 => 7575.0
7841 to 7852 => 7842.0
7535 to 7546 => 7542.0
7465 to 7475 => 7468.5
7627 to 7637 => 7627.5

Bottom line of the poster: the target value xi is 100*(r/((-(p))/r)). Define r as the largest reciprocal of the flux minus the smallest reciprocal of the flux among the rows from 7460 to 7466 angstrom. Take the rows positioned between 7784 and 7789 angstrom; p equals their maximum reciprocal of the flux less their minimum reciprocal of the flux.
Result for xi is -1.8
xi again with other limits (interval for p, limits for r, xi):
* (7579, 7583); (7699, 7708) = -0.4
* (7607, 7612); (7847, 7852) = -0.7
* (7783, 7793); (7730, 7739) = -1.1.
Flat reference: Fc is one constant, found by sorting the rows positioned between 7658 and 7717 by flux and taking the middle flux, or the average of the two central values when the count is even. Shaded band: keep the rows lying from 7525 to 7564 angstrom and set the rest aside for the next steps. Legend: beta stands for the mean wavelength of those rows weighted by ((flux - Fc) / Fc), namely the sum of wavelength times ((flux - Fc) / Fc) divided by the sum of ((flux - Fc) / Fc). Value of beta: 7544.7 angstrom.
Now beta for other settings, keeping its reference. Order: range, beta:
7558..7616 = 7581.5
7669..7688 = 7683.7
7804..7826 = 7818.3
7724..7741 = 7735.3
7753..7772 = 7763.9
